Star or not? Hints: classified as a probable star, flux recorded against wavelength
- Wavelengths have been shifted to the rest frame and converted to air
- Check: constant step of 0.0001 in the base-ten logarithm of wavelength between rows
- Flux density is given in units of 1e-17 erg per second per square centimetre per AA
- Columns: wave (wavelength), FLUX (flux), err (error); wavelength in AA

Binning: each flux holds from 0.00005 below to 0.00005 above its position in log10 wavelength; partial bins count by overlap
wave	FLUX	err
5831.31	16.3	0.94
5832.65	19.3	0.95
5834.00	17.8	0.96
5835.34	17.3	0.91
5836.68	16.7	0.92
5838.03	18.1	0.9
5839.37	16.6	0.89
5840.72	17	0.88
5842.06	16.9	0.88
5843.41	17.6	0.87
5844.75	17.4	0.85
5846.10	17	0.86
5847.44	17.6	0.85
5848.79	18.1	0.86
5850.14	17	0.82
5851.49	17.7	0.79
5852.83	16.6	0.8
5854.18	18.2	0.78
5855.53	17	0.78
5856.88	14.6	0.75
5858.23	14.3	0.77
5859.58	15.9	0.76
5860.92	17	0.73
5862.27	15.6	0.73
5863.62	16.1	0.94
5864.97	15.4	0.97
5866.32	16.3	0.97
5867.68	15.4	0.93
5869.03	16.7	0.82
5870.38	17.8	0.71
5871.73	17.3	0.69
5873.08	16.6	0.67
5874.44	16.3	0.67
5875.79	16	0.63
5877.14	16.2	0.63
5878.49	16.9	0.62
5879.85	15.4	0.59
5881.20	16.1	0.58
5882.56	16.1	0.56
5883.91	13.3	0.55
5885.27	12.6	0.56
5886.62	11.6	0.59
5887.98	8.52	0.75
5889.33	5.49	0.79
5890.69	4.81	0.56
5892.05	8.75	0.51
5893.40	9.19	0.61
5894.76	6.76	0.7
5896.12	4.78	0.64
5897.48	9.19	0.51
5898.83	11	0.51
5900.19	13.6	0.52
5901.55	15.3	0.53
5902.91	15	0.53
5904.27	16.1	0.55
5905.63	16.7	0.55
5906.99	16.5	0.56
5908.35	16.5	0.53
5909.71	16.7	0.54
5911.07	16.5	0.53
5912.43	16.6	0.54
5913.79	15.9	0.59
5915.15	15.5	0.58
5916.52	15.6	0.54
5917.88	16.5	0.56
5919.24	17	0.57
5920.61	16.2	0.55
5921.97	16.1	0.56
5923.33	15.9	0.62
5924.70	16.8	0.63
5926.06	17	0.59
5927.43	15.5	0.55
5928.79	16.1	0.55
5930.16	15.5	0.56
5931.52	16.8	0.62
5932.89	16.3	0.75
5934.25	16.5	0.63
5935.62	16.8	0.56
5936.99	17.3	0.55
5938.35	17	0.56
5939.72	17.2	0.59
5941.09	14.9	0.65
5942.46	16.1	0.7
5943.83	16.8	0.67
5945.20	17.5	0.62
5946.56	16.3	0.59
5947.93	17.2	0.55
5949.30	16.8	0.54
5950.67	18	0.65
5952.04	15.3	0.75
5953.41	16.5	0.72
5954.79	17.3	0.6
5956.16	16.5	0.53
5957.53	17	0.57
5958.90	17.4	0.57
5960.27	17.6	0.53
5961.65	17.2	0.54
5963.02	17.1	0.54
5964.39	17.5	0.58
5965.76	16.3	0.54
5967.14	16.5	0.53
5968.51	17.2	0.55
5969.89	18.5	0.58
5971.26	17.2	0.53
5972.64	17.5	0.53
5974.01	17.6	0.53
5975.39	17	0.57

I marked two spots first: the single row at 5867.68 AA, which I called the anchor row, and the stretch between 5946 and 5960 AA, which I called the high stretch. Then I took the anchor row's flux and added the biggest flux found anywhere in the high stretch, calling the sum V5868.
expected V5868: 33.4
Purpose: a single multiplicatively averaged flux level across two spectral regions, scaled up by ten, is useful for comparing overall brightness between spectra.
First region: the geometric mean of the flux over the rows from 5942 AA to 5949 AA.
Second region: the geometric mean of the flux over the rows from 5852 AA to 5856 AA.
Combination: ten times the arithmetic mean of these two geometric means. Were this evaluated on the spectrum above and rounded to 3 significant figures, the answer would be 170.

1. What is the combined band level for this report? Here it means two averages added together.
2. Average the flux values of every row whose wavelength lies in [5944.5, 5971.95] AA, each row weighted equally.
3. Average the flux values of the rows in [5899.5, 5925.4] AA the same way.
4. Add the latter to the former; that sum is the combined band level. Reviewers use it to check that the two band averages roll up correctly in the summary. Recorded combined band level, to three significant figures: 33.1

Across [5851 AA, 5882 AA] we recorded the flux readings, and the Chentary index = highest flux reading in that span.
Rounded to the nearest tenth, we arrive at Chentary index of 18.2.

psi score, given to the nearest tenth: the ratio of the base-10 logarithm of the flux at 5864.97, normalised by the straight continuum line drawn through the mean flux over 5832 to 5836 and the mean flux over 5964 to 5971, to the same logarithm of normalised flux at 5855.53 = 2.7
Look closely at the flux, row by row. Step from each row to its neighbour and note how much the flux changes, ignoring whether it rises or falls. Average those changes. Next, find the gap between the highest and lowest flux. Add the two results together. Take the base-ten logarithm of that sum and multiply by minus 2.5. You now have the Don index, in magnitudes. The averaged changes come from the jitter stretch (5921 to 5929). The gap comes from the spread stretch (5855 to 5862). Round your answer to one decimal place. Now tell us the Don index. -1.3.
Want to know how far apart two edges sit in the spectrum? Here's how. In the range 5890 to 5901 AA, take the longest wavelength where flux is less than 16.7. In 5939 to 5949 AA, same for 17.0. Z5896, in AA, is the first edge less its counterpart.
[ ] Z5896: -46.4 AA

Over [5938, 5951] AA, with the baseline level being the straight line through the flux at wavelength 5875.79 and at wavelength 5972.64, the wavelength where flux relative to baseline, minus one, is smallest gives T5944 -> 5941.09 AA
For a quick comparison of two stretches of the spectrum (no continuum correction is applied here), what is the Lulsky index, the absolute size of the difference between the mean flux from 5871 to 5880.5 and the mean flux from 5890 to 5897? 9.5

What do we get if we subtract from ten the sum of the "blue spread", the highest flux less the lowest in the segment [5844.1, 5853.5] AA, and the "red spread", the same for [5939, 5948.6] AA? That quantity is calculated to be 5.9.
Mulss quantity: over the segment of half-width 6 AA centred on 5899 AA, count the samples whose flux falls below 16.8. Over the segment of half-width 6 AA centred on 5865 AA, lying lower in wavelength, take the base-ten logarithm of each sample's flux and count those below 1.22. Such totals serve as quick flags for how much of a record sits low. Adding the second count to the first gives 15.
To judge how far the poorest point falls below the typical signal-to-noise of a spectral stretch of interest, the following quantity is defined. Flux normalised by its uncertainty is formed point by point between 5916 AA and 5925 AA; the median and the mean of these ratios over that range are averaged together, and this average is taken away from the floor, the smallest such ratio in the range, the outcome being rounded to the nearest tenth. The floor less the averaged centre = -3.0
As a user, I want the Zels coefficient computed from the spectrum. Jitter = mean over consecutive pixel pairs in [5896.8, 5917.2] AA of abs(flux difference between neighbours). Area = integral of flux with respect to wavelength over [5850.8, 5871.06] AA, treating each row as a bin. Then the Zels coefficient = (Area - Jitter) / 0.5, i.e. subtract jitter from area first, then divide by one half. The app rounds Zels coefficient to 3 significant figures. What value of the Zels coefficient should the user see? 659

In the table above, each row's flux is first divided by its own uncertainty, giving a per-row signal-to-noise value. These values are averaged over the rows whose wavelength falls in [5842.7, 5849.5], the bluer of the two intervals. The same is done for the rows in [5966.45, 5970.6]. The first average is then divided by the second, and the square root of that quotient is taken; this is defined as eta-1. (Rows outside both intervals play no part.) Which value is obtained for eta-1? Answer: 0.81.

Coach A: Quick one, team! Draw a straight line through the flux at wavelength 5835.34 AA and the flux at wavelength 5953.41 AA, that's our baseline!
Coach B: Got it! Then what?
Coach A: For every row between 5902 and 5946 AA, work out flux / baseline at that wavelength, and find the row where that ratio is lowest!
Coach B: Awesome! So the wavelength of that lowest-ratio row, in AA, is 5902.91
